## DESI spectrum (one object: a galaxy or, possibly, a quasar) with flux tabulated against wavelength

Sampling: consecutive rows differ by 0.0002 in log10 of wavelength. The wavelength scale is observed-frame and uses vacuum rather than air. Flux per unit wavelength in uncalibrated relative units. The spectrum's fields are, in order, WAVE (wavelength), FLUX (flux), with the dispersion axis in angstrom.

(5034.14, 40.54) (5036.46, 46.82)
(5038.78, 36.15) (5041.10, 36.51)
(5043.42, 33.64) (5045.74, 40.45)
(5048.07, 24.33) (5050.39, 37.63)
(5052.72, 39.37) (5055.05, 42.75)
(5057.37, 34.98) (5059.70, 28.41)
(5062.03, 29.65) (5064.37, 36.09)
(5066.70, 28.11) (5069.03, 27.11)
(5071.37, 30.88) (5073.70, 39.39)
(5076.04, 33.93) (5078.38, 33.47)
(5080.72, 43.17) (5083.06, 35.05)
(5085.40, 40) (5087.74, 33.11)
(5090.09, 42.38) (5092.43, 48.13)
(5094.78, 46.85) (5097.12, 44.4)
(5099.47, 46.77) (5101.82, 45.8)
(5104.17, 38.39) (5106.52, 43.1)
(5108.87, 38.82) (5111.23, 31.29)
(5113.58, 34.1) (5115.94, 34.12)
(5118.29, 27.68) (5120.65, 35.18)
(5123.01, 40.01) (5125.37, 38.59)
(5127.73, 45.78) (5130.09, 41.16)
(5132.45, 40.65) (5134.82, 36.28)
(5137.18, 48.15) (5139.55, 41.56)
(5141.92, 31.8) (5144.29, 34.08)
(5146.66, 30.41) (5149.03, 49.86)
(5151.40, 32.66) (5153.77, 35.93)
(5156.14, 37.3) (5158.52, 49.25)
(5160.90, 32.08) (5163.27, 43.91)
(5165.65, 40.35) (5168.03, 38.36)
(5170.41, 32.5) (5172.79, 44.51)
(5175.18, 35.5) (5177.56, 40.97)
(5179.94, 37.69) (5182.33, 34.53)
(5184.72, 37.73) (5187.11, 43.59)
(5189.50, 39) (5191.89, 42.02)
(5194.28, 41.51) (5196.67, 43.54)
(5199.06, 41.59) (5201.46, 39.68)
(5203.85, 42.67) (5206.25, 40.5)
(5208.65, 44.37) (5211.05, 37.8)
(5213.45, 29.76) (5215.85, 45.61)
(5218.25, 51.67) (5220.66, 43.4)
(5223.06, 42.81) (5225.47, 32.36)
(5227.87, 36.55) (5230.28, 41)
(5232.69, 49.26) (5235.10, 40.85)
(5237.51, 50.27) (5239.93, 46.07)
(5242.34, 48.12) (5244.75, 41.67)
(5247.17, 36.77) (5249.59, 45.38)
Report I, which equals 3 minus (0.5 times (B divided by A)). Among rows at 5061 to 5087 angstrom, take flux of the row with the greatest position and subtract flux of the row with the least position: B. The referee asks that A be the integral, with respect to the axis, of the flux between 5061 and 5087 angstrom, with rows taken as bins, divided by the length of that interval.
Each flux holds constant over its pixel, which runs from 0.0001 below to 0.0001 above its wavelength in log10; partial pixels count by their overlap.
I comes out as 2.85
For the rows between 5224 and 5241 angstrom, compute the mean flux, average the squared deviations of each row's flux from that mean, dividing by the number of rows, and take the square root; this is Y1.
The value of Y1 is 6.1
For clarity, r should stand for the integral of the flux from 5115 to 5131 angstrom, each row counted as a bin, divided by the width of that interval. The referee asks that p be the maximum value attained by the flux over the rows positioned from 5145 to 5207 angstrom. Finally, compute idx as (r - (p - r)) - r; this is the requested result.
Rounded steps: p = 49.86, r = 37.5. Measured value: -12.4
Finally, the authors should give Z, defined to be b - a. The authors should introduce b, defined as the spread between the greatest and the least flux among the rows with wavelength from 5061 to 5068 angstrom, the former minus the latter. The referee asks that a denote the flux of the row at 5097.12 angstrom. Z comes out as -36.4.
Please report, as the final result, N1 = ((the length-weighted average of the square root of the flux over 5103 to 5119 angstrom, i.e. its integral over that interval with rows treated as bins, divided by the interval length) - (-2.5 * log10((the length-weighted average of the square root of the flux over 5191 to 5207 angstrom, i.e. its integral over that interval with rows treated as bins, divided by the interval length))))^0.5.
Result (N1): 2.82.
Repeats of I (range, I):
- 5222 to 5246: 3.01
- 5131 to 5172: 3.11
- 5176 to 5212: 3.04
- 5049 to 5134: 2.96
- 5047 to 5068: 2.94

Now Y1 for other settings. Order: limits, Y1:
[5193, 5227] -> 5.2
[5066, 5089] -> 4.9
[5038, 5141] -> 6.0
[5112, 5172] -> 5.9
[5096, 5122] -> 6.0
